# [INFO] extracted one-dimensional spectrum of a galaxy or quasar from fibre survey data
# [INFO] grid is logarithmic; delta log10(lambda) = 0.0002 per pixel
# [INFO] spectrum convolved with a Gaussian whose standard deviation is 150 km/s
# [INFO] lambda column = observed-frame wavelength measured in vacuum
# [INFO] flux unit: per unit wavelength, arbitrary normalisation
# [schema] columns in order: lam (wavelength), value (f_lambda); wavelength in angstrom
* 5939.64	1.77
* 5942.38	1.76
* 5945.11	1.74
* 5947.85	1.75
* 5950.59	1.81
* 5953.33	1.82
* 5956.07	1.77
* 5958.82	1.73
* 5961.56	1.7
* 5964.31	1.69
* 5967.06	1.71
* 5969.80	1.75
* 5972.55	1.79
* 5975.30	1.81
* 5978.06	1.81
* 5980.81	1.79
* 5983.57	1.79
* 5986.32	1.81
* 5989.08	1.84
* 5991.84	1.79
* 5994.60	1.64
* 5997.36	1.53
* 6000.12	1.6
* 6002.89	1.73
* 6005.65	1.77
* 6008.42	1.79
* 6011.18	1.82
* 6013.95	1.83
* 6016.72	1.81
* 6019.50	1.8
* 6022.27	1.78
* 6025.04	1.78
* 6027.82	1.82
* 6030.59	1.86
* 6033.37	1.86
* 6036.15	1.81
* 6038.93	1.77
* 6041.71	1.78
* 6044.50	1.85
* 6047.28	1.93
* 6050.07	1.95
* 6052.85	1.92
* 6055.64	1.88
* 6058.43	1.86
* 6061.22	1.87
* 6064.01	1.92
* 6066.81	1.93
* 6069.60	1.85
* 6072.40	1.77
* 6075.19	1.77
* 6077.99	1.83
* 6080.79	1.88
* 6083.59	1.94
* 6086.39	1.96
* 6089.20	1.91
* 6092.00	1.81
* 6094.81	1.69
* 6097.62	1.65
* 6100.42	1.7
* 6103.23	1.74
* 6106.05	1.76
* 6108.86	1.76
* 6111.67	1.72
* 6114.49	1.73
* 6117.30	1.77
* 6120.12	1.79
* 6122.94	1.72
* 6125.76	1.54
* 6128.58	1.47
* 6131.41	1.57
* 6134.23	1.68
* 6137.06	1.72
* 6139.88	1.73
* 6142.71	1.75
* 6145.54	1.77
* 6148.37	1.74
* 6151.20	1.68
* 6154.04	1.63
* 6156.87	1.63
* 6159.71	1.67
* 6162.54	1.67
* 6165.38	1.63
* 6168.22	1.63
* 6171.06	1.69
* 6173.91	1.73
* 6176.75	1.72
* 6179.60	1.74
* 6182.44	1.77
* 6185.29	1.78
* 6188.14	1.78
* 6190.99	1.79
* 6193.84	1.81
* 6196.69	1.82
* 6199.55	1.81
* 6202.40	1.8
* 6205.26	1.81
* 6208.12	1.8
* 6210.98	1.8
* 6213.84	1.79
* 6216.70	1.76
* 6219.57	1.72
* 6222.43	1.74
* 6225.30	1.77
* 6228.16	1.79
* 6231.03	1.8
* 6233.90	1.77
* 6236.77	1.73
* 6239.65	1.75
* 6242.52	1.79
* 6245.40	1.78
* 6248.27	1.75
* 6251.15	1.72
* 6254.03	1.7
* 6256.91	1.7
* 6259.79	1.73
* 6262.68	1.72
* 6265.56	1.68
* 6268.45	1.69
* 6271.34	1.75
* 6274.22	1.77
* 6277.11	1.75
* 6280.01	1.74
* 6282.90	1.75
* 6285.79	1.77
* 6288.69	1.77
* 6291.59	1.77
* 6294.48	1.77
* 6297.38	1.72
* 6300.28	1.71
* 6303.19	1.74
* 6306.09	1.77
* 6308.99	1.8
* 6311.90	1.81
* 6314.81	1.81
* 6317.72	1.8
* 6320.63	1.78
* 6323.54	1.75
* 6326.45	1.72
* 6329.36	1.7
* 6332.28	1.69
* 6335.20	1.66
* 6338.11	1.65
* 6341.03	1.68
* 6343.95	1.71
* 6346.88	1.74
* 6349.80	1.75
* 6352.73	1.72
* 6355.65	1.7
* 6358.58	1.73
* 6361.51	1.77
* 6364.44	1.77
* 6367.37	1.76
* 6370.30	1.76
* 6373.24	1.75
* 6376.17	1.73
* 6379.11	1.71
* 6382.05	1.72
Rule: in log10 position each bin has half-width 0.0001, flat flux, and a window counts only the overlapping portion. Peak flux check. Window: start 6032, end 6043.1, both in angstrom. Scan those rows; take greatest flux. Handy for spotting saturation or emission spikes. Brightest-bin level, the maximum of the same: 1.86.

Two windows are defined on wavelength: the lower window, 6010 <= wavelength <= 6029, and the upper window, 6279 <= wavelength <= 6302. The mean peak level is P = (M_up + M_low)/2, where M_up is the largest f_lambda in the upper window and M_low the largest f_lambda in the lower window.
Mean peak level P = 1.80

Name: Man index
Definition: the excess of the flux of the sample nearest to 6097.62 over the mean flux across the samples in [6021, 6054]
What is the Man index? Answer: -0.19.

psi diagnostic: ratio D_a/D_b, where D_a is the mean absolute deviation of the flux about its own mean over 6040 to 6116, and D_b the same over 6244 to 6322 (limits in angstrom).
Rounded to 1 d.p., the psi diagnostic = 2.6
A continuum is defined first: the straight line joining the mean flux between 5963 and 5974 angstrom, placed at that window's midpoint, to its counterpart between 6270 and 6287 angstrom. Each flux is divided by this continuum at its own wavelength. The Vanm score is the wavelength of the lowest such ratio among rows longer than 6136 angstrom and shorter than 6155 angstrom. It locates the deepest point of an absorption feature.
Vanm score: 6154.04 angstrom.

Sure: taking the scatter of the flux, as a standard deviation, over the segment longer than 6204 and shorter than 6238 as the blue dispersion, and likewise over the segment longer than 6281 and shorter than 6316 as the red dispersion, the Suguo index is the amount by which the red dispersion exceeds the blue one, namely 0.002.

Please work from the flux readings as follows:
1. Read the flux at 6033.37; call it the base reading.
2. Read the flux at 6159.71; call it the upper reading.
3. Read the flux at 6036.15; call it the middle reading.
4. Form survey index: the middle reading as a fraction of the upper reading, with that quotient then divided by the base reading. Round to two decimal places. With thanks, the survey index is 0.58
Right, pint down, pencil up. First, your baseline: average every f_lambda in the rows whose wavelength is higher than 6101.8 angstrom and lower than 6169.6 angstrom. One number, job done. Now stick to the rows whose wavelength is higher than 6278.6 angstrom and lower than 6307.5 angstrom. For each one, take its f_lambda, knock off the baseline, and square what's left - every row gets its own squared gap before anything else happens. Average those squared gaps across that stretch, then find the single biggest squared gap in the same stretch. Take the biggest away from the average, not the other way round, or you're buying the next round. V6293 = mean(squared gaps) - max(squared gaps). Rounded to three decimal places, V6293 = -0.002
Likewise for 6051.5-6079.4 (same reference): -0.026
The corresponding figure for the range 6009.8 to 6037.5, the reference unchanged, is -0.012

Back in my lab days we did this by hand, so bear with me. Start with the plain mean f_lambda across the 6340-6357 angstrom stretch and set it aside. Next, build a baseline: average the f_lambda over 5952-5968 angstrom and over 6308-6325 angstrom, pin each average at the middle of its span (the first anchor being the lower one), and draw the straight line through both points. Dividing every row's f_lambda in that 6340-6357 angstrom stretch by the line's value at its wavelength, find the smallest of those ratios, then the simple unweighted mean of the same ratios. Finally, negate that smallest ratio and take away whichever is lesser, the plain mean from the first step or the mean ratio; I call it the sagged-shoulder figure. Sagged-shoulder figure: -1.89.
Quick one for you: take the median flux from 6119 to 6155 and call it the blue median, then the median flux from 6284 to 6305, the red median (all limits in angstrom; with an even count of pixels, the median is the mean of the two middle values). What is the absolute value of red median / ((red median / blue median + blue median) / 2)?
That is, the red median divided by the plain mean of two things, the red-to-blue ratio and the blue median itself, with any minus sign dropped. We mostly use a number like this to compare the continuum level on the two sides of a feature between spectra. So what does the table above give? 1.29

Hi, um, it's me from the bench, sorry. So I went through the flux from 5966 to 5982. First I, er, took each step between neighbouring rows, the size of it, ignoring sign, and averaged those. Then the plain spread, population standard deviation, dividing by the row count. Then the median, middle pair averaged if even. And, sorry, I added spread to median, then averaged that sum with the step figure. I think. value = 0.92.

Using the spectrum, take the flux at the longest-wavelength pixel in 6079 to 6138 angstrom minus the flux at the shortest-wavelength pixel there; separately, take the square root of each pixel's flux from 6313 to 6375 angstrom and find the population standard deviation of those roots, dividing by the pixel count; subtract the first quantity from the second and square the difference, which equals 0.031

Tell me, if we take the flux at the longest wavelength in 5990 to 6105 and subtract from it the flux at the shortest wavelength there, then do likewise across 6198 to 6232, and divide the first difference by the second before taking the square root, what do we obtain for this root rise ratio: 2.2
